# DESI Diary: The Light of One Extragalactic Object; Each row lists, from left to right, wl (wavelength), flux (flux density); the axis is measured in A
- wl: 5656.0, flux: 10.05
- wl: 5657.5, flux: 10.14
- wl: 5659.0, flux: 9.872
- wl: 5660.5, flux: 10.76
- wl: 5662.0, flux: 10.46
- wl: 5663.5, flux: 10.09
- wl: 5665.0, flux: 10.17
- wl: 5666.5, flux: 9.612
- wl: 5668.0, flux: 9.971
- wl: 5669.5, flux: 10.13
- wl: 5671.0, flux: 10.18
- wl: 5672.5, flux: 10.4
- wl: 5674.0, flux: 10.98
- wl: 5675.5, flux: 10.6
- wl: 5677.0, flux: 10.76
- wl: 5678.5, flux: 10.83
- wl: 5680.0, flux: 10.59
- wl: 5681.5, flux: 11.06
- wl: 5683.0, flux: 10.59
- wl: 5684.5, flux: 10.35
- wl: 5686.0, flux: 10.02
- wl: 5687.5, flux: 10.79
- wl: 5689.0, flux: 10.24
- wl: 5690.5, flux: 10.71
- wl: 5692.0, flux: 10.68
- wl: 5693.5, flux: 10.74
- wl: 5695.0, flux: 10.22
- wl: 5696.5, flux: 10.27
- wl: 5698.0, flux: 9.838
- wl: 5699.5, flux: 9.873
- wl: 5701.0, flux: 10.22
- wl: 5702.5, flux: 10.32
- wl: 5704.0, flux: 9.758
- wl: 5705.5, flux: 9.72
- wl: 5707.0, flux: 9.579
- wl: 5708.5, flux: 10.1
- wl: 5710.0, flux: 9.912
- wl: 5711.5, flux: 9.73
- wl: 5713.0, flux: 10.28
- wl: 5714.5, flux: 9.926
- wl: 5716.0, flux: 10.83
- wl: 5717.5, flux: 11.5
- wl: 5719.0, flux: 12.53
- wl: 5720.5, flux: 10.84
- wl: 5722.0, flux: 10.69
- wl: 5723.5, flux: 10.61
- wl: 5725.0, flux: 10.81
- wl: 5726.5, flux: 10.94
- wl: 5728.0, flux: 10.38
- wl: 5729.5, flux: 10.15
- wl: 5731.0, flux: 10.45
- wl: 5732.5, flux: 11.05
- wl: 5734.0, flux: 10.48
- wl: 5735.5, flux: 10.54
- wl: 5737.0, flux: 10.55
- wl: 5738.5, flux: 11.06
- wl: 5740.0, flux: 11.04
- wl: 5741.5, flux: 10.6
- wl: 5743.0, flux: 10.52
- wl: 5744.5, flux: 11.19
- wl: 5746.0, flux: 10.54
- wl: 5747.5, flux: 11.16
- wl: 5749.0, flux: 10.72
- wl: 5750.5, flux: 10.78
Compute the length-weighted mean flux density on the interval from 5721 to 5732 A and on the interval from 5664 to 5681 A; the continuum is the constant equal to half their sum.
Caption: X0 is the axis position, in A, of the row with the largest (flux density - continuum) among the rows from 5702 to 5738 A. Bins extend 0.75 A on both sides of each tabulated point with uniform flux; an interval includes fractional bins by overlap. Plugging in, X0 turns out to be 5719.0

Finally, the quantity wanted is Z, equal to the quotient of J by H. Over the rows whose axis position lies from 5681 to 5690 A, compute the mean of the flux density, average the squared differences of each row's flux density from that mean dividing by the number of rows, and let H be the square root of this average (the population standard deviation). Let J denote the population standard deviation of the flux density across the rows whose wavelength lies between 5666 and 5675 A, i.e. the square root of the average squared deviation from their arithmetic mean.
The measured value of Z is 1.2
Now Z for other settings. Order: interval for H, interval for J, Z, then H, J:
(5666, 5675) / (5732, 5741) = 0.6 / 0.42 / 0.26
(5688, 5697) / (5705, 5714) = 1.0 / 0.23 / 0.24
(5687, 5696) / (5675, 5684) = 0.7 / 0.24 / 0.17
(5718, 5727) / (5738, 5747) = 0.4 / 0.66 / 0.28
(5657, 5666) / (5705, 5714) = 0.8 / 0.29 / 0.24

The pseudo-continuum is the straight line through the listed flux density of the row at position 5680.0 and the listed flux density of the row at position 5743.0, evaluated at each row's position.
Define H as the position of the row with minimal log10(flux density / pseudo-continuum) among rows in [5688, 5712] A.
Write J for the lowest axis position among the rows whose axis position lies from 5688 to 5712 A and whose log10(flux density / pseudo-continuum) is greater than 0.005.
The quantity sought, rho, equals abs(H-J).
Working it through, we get 16.5 A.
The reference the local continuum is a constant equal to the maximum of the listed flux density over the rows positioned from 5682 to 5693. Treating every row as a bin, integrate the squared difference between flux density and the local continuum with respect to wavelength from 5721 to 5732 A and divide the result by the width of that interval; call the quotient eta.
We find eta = 0.1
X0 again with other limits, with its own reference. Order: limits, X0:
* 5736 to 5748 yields 5744.5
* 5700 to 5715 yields 5702.5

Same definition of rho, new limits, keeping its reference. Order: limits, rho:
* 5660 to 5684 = 6.0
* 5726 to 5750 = 3.0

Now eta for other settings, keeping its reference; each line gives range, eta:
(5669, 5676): 0.2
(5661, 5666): 0.4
